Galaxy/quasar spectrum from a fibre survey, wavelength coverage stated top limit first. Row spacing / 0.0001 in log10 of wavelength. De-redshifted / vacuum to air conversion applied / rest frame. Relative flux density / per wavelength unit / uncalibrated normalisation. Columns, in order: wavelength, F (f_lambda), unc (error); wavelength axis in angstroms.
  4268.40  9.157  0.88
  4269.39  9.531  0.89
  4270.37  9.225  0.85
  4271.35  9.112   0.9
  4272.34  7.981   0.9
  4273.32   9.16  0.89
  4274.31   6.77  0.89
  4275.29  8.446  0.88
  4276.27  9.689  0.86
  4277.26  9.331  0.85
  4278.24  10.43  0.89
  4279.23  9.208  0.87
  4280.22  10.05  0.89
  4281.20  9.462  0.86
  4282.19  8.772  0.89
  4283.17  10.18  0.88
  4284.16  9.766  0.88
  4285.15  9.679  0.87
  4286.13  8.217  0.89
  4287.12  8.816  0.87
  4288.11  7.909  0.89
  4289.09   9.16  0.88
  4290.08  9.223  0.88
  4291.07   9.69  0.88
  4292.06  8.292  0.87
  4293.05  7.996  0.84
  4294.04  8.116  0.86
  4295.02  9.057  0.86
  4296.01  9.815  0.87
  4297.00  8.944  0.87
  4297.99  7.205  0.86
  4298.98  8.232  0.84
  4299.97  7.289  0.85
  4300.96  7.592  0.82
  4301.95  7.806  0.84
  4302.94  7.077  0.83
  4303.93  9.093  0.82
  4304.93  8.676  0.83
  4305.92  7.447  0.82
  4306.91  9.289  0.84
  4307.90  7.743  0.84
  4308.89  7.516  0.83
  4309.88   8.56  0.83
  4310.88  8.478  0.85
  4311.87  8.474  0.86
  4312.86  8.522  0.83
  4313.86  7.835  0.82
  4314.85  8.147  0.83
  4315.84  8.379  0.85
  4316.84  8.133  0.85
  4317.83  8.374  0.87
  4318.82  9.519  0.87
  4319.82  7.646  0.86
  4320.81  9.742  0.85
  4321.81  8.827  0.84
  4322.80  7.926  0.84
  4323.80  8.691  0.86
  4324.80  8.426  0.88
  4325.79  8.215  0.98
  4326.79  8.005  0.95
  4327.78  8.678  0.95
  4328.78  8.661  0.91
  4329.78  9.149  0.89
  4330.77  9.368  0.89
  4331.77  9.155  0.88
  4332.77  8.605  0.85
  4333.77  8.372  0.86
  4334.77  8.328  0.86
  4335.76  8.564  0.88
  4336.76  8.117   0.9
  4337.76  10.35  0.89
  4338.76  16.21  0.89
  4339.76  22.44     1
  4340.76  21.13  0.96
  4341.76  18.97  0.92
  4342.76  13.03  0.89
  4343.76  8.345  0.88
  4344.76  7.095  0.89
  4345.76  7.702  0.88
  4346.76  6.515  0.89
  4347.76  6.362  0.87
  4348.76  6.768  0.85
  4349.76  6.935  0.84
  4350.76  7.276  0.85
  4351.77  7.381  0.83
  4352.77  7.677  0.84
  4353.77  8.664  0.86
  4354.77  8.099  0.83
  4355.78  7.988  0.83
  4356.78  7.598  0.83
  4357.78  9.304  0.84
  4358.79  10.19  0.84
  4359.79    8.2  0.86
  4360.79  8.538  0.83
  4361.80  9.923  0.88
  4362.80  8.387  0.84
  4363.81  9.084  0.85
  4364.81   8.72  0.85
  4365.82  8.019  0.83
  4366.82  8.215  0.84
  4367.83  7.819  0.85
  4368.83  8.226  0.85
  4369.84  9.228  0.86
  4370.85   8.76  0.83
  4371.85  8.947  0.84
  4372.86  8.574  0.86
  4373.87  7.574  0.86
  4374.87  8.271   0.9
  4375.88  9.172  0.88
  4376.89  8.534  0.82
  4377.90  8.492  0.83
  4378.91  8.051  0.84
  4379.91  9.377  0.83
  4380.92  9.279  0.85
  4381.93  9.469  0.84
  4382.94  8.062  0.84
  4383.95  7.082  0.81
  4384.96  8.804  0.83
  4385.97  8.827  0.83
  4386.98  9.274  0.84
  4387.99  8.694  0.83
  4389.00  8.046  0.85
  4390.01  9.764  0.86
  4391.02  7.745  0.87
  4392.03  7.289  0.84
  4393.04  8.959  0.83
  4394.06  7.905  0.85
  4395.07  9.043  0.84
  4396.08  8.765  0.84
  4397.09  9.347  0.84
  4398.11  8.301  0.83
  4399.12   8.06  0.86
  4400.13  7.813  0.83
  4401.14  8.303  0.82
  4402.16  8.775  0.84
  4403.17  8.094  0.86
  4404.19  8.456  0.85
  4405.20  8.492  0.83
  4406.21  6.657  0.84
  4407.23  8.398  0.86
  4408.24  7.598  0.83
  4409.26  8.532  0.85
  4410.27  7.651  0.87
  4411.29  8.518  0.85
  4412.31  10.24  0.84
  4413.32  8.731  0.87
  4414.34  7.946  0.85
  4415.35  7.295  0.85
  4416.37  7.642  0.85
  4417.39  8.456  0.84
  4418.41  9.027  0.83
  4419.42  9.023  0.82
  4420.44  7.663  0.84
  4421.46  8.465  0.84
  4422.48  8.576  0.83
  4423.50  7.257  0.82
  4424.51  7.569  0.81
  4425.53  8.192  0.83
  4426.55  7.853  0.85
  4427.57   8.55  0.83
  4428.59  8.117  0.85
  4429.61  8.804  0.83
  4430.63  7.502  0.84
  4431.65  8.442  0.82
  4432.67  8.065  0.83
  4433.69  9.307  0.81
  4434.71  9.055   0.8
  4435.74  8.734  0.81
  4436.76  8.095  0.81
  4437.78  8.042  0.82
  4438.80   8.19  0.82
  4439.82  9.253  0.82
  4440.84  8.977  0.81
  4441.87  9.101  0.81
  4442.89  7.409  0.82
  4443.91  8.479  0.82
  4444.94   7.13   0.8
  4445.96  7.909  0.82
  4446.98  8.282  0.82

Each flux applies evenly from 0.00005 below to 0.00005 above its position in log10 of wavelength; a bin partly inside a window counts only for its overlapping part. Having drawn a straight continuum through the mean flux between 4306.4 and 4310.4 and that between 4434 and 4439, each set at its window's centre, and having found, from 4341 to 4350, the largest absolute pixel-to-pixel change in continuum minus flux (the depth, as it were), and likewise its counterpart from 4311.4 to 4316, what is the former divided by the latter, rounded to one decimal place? 8.6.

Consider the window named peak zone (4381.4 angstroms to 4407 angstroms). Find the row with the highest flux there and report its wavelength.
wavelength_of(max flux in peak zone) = 4390.01 angstroms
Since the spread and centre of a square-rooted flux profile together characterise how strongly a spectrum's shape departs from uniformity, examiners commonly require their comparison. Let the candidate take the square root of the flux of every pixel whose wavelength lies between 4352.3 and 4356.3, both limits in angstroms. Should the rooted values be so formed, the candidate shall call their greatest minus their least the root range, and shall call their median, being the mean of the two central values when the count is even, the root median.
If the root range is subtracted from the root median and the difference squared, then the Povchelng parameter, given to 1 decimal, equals 7.1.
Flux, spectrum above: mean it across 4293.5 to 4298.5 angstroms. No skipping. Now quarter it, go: 2.16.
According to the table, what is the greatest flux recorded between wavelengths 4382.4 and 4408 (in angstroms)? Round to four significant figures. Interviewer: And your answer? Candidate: 9.764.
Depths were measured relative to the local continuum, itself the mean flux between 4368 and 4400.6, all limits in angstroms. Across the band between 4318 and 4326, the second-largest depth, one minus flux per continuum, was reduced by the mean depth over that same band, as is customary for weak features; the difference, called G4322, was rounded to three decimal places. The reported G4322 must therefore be 0.082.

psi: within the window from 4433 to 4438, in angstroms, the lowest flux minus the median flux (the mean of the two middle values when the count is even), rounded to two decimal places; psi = -0.69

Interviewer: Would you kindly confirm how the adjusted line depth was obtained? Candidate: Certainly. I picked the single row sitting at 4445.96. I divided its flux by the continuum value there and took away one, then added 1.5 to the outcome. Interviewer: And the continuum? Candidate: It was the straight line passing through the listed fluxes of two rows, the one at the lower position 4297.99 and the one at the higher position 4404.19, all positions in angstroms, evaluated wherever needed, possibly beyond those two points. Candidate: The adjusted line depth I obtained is 1.38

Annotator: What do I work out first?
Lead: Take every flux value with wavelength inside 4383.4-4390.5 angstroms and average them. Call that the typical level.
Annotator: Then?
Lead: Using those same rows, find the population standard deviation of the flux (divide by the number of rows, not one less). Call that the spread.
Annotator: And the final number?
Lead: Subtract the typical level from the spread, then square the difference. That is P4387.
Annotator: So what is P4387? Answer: 61.4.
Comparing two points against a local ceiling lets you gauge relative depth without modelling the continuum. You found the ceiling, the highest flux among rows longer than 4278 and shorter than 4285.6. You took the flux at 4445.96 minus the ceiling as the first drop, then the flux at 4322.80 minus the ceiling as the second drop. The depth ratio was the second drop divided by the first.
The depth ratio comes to 1.0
